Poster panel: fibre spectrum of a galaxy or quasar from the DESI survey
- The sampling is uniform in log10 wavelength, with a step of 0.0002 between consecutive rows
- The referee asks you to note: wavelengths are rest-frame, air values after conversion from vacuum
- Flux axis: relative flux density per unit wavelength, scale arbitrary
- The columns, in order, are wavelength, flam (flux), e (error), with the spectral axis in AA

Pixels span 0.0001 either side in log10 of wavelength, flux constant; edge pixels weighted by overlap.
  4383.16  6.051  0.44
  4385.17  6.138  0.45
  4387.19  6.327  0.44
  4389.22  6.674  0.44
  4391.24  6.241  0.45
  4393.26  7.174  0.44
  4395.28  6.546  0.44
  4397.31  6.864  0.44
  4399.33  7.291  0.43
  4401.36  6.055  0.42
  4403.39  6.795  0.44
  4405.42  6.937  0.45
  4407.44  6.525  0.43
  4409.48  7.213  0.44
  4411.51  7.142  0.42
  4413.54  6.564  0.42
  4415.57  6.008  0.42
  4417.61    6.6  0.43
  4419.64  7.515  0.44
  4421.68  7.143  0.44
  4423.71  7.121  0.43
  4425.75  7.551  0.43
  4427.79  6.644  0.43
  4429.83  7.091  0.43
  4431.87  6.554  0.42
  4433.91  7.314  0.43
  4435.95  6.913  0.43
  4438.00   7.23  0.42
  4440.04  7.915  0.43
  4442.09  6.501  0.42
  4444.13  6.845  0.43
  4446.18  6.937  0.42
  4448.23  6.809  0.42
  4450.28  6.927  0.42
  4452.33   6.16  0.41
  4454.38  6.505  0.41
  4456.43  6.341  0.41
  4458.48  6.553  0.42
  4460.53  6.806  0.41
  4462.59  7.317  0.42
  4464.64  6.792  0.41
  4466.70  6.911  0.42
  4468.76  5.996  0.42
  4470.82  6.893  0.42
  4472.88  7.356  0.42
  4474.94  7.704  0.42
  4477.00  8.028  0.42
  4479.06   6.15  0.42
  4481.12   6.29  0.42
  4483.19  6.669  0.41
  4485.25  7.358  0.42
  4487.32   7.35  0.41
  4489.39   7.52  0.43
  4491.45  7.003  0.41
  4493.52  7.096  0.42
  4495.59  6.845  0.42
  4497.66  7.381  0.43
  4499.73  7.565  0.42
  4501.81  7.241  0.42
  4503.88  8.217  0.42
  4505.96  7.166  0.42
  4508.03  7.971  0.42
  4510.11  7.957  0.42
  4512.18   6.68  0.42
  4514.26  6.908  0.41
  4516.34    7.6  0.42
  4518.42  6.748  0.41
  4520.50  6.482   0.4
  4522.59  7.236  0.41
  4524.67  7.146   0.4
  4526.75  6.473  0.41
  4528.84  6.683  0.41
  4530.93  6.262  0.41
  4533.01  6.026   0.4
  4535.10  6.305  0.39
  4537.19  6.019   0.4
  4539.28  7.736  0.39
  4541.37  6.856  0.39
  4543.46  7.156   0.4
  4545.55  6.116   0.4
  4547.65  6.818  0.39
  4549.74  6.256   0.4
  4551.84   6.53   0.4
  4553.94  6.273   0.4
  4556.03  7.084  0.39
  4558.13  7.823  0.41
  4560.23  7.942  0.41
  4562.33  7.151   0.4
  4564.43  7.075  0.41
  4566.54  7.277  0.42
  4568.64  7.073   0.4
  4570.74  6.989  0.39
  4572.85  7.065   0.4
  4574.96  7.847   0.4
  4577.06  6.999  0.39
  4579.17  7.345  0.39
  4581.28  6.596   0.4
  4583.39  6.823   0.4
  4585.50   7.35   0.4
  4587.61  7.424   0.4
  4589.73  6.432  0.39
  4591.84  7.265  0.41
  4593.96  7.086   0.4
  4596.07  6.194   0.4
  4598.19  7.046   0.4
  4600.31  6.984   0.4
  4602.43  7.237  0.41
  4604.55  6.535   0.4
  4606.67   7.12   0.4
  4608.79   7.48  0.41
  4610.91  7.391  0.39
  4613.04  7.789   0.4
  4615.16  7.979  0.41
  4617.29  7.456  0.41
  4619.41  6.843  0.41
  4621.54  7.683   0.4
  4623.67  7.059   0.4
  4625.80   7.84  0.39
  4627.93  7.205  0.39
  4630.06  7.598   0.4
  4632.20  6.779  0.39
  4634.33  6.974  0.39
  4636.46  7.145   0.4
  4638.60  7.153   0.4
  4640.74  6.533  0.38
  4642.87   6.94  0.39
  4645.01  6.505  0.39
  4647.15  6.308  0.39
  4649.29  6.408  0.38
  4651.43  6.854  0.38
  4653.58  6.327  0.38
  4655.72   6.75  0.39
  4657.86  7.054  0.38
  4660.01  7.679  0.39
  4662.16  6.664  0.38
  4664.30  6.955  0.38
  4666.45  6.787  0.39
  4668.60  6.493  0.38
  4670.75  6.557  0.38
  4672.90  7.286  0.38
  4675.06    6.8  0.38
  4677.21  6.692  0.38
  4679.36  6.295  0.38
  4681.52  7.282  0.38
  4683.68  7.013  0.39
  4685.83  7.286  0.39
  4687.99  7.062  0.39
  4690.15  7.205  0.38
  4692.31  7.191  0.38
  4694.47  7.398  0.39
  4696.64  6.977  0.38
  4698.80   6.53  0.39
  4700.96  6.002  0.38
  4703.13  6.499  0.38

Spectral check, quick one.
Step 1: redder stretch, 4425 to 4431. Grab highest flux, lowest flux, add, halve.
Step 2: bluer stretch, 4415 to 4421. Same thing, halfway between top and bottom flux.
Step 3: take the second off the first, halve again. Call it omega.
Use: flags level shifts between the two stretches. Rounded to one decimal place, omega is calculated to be 0.2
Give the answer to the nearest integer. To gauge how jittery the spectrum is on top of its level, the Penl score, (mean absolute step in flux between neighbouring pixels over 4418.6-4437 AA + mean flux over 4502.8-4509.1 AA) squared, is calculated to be 68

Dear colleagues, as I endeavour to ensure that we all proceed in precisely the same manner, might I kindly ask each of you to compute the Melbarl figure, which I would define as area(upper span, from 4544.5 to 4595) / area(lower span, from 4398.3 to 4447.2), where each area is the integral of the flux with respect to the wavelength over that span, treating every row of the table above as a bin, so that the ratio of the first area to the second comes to 1.05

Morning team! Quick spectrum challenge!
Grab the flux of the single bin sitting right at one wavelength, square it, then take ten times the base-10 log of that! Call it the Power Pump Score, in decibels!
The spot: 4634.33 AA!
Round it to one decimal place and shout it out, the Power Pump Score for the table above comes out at 16.9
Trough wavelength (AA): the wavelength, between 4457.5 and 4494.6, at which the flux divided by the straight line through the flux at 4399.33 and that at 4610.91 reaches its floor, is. 4468.76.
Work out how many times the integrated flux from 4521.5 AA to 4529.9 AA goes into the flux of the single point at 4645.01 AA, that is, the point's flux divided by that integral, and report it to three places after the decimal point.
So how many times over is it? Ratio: 0.113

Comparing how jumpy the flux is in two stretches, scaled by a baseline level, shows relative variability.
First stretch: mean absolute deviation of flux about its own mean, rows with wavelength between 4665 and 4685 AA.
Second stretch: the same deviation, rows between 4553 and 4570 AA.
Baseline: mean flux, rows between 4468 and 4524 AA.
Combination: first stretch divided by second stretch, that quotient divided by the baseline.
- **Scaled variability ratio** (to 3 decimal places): 0.104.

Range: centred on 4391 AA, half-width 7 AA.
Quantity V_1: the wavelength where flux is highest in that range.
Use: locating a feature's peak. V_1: 4393.26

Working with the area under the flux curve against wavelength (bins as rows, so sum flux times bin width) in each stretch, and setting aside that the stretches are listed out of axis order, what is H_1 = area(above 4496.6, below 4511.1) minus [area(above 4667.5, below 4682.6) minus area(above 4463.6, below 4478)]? 111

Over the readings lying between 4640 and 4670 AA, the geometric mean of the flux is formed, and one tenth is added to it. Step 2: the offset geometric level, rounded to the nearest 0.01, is 6.82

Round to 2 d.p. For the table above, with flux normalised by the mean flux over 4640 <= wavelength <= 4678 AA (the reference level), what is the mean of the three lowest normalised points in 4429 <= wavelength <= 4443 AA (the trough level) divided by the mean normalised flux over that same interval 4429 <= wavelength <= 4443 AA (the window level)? 0.94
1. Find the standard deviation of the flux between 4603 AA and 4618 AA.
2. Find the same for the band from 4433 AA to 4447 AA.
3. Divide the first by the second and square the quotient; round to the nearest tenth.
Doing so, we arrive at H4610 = 1.1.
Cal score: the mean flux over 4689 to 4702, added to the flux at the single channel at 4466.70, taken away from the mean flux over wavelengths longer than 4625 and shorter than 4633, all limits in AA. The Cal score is -6.44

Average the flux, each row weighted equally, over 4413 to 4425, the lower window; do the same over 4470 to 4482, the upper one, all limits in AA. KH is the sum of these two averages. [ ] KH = 13.9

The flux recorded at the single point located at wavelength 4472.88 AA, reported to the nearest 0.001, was 7.356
